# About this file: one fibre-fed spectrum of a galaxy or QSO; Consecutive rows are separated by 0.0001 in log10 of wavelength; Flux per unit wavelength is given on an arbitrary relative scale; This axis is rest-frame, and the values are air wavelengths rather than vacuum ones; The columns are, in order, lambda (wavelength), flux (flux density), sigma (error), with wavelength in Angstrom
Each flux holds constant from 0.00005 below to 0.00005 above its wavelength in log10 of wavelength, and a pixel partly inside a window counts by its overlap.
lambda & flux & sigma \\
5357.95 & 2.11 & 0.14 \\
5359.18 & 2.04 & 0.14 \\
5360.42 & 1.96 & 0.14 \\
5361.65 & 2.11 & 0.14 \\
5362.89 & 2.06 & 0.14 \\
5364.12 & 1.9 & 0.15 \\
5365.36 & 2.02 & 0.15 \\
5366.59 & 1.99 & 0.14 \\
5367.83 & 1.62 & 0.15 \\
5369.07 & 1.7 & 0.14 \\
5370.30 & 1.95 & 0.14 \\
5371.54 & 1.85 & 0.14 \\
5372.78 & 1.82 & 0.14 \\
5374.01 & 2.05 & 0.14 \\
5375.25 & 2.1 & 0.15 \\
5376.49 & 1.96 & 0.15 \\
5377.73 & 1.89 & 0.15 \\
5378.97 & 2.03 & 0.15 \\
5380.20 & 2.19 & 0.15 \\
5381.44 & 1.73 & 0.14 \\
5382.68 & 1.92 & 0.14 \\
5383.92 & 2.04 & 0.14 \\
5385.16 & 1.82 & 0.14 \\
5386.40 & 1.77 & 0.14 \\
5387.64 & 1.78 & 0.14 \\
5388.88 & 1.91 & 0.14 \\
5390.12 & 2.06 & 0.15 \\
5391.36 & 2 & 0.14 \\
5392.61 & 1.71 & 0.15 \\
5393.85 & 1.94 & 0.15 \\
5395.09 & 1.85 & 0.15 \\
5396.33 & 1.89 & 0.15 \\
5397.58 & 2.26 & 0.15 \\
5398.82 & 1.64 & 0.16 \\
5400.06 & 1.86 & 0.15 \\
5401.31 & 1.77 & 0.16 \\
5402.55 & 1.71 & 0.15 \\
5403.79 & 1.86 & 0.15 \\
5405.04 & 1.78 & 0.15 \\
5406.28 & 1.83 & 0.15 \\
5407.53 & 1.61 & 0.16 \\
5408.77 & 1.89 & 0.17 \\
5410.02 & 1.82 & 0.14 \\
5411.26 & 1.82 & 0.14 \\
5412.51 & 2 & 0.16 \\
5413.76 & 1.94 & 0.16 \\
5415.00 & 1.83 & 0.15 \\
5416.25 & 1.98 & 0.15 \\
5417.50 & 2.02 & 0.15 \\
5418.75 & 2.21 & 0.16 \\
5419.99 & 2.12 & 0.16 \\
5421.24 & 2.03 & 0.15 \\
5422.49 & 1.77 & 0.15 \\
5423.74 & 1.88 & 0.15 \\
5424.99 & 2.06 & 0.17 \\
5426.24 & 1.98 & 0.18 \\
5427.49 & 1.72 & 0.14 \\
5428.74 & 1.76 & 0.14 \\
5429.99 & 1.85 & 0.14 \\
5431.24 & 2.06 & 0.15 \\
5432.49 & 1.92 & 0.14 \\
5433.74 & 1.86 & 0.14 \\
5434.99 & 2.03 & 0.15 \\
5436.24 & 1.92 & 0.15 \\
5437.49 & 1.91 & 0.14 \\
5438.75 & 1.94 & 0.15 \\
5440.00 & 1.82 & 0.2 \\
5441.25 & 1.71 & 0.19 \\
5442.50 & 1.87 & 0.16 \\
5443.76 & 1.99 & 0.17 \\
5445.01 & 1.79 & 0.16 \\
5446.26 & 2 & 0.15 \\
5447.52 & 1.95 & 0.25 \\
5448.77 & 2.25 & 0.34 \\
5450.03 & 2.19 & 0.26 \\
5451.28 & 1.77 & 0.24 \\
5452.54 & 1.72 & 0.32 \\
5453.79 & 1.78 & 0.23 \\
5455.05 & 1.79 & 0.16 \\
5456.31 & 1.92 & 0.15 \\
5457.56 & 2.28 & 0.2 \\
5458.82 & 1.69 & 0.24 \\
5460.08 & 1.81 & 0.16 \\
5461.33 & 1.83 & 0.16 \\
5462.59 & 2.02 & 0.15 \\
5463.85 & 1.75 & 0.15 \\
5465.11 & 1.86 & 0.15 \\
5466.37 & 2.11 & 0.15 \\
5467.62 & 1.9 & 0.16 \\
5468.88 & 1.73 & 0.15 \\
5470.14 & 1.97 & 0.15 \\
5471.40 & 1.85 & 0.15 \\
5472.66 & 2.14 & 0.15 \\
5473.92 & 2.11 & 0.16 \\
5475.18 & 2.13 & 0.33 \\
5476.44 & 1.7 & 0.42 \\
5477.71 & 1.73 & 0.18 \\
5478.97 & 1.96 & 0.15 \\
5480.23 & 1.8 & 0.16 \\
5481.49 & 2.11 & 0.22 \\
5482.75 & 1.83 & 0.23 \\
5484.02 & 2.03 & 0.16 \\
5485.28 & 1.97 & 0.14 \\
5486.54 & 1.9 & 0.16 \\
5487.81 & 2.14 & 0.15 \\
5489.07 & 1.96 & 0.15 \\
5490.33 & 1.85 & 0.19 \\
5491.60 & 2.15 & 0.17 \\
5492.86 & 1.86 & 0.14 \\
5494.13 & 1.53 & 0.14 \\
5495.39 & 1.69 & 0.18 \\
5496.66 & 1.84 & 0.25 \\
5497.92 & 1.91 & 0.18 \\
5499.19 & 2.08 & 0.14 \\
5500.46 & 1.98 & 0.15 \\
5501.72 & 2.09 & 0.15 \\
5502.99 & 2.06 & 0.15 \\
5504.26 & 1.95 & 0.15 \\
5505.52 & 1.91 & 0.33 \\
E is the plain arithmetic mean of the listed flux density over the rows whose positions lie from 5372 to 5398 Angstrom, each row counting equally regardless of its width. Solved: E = 1.94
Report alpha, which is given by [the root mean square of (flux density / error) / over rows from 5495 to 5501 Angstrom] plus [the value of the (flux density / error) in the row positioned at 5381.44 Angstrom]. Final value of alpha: 24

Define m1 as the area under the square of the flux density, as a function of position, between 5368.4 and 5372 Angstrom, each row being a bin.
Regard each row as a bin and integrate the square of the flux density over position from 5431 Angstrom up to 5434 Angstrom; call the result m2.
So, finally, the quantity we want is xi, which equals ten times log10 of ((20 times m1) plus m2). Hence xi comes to 24.0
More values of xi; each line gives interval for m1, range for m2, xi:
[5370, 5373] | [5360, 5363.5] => 23.5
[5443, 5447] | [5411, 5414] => 24.9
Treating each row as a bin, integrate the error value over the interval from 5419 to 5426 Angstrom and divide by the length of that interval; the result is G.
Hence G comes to 0.16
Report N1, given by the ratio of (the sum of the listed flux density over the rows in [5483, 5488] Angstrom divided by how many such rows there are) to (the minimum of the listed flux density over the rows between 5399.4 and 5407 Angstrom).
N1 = 1.18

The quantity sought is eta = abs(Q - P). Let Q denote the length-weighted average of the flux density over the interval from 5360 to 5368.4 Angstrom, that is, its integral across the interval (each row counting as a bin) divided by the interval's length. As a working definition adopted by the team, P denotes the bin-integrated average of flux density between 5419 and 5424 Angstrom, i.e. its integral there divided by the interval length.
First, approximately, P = 1.98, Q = 1.95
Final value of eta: 0.022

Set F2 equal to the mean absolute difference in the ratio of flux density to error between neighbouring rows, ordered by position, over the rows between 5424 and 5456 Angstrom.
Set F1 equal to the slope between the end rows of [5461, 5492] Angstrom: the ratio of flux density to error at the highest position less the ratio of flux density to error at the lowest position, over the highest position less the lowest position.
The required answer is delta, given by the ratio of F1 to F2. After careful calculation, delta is 0.03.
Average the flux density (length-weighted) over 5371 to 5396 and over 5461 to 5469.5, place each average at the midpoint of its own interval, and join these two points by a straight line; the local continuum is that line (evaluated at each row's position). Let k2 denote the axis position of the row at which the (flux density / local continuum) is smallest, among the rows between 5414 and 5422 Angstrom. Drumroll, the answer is 5415.00 Angstrom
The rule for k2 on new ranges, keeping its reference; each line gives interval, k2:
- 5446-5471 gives 5458.82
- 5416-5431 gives 5427.49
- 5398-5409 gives 5407.53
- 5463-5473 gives 5468.88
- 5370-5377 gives 5372.78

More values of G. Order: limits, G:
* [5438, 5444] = 0.17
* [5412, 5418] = 0.15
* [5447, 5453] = 0.28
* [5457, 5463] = 0.18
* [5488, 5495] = 0.16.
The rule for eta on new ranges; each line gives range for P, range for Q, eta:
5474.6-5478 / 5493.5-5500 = 0.043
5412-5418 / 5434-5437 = 0.010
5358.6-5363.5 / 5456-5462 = 0.132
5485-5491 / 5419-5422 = 0.117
